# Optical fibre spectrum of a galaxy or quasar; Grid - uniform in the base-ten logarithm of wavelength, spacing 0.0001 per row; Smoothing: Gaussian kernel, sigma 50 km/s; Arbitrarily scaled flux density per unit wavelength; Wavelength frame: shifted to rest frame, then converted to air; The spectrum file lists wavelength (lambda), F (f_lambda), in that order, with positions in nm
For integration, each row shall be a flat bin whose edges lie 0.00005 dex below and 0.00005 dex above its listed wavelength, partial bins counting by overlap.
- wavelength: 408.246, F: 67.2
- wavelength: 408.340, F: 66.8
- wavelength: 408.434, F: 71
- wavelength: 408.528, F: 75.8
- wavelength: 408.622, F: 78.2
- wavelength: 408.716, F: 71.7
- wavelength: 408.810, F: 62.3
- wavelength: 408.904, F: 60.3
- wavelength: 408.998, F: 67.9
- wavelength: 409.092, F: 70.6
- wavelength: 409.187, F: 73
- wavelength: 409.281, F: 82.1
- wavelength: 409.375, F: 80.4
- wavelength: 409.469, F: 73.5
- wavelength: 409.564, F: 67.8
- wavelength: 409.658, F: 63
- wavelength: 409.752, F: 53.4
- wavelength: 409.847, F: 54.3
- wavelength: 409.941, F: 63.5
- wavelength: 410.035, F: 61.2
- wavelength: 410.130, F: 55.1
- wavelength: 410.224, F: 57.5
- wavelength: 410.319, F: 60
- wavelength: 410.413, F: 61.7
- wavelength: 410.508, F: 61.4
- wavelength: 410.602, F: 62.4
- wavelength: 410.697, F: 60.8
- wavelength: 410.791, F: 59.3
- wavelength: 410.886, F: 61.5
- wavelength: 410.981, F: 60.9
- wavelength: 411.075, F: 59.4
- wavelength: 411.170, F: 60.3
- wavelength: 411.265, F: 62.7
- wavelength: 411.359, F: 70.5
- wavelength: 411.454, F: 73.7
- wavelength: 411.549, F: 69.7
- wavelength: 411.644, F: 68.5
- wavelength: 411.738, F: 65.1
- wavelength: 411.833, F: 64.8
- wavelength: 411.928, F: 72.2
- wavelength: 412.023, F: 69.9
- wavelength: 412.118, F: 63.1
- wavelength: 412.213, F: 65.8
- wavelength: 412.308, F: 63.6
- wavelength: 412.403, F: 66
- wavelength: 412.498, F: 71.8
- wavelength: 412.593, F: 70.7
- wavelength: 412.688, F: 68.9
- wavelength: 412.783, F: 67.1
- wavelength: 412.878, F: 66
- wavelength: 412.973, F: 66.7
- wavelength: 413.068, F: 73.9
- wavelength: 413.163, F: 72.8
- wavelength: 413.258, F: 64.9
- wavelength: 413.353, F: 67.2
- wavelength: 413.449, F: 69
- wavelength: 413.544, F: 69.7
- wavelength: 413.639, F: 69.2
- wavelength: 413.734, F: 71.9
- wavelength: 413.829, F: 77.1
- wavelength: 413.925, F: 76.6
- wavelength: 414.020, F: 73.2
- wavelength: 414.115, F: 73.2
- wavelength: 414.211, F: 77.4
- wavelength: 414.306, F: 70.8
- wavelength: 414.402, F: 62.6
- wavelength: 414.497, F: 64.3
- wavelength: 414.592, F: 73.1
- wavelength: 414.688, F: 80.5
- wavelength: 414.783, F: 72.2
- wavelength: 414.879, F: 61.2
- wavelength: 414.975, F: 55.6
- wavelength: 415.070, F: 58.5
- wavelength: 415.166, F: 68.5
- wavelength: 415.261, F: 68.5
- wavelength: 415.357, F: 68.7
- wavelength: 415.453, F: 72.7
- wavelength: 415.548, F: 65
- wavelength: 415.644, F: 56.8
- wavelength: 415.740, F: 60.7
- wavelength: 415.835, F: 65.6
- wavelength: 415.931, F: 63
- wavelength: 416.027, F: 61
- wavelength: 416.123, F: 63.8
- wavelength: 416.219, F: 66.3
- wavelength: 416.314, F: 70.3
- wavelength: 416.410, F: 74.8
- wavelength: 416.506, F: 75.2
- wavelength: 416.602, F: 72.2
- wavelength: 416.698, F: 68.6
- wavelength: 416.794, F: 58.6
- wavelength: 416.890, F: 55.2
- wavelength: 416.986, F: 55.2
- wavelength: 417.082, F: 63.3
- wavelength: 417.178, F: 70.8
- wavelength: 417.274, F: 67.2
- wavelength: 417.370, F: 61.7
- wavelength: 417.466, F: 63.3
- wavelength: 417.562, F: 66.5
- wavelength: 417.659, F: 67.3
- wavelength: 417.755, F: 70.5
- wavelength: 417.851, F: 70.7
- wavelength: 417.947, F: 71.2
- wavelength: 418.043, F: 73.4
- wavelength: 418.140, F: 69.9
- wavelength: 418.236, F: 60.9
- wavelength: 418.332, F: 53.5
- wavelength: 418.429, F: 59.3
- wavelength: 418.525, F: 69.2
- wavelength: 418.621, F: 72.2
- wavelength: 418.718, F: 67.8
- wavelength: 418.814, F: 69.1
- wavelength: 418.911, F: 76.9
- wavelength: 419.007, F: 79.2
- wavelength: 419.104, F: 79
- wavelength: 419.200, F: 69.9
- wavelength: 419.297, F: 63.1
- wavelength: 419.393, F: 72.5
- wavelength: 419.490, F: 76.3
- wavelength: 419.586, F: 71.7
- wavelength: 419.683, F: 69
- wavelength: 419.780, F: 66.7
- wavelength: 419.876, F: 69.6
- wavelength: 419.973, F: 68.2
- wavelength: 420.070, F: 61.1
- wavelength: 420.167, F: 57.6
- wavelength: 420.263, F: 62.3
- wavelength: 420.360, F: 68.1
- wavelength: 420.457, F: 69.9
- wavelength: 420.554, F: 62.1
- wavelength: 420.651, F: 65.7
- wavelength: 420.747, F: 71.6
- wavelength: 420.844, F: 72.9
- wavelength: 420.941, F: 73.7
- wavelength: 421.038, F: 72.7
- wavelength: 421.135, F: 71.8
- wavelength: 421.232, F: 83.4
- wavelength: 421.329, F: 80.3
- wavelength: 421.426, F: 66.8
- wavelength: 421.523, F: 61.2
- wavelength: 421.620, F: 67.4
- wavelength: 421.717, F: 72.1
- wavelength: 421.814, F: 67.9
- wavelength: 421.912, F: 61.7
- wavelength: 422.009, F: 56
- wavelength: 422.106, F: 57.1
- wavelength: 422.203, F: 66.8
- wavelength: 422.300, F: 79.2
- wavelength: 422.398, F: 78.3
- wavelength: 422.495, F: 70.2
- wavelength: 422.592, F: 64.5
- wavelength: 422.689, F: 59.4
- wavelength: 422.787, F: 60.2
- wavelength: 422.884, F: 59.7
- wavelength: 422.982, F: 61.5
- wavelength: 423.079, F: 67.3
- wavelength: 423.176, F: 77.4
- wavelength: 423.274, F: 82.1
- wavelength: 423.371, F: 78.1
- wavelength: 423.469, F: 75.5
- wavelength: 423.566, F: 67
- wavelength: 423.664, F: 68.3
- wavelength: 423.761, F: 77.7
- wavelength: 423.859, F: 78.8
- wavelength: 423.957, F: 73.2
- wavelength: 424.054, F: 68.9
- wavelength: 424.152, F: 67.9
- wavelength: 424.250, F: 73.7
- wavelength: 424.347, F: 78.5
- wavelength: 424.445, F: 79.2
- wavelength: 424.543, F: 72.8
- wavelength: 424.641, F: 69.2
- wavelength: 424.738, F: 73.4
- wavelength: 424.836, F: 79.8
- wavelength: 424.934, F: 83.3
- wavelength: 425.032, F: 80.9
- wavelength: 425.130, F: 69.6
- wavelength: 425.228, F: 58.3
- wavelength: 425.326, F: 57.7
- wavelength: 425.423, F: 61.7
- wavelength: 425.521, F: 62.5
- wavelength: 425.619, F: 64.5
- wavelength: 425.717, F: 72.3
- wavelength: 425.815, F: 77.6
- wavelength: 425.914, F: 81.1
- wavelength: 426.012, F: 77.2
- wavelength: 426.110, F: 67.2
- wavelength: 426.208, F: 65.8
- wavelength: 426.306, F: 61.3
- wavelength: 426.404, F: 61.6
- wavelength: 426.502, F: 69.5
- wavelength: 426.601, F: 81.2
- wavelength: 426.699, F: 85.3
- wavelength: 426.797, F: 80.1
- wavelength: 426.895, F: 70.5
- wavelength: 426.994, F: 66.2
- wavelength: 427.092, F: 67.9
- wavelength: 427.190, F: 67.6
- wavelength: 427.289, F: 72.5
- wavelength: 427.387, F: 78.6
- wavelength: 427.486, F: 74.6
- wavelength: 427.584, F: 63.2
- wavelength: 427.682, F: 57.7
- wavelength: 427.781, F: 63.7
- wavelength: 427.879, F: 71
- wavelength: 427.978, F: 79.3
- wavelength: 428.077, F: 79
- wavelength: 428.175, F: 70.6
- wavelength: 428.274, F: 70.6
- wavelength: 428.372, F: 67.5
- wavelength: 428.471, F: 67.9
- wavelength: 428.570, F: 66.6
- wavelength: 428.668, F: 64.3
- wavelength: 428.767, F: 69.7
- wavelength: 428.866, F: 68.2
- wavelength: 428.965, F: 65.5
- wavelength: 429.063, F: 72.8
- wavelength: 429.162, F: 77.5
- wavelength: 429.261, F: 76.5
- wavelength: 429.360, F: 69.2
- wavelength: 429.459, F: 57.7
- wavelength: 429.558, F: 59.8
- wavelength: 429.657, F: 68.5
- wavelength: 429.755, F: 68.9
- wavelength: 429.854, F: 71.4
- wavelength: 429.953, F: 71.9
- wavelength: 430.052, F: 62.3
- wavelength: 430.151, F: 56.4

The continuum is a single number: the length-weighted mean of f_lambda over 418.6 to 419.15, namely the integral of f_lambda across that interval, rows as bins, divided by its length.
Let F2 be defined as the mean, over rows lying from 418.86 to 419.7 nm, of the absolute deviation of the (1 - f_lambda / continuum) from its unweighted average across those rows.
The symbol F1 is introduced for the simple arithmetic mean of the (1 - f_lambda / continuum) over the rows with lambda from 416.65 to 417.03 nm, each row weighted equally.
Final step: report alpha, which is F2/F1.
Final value 0.29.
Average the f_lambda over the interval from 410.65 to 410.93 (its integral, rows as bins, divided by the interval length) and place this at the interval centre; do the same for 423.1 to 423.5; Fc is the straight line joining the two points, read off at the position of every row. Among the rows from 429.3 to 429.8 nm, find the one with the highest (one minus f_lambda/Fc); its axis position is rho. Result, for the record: 429.459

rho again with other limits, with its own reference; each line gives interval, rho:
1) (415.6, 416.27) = 415.644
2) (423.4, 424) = 423.566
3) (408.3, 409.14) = 408.904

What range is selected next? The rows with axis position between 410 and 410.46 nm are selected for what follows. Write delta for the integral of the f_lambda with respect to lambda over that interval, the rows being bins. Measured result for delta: 27.1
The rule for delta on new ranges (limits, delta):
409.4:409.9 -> 31.6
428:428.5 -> 35.8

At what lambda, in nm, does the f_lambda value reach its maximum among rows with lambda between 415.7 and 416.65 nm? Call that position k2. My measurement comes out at 416.506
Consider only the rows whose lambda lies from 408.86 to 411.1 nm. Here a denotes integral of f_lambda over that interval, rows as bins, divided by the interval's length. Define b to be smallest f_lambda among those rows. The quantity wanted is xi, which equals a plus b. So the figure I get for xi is 117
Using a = 63.8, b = 53.4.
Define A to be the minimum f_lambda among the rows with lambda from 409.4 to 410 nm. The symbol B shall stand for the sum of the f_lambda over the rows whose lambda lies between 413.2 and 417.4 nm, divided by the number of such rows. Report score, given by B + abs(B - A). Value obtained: 81.2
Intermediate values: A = 53.4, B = 67.3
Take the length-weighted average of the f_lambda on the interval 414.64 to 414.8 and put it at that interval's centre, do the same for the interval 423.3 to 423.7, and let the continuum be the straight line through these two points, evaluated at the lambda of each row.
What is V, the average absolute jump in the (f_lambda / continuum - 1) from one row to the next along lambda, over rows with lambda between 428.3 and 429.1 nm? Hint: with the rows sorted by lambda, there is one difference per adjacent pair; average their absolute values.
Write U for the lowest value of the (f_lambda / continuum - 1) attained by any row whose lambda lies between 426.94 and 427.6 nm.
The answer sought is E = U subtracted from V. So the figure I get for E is 0.15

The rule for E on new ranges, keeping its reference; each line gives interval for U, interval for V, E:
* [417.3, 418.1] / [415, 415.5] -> 0.23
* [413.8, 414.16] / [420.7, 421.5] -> 0.12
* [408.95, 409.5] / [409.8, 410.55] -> 0.20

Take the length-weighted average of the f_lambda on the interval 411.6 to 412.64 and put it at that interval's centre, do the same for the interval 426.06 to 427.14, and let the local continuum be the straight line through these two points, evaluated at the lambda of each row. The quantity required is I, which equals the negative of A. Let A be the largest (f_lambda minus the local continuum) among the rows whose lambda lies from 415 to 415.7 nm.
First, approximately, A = 5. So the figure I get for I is -5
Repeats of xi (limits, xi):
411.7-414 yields 132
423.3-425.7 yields 130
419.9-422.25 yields 123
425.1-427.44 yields 128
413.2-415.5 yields 125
